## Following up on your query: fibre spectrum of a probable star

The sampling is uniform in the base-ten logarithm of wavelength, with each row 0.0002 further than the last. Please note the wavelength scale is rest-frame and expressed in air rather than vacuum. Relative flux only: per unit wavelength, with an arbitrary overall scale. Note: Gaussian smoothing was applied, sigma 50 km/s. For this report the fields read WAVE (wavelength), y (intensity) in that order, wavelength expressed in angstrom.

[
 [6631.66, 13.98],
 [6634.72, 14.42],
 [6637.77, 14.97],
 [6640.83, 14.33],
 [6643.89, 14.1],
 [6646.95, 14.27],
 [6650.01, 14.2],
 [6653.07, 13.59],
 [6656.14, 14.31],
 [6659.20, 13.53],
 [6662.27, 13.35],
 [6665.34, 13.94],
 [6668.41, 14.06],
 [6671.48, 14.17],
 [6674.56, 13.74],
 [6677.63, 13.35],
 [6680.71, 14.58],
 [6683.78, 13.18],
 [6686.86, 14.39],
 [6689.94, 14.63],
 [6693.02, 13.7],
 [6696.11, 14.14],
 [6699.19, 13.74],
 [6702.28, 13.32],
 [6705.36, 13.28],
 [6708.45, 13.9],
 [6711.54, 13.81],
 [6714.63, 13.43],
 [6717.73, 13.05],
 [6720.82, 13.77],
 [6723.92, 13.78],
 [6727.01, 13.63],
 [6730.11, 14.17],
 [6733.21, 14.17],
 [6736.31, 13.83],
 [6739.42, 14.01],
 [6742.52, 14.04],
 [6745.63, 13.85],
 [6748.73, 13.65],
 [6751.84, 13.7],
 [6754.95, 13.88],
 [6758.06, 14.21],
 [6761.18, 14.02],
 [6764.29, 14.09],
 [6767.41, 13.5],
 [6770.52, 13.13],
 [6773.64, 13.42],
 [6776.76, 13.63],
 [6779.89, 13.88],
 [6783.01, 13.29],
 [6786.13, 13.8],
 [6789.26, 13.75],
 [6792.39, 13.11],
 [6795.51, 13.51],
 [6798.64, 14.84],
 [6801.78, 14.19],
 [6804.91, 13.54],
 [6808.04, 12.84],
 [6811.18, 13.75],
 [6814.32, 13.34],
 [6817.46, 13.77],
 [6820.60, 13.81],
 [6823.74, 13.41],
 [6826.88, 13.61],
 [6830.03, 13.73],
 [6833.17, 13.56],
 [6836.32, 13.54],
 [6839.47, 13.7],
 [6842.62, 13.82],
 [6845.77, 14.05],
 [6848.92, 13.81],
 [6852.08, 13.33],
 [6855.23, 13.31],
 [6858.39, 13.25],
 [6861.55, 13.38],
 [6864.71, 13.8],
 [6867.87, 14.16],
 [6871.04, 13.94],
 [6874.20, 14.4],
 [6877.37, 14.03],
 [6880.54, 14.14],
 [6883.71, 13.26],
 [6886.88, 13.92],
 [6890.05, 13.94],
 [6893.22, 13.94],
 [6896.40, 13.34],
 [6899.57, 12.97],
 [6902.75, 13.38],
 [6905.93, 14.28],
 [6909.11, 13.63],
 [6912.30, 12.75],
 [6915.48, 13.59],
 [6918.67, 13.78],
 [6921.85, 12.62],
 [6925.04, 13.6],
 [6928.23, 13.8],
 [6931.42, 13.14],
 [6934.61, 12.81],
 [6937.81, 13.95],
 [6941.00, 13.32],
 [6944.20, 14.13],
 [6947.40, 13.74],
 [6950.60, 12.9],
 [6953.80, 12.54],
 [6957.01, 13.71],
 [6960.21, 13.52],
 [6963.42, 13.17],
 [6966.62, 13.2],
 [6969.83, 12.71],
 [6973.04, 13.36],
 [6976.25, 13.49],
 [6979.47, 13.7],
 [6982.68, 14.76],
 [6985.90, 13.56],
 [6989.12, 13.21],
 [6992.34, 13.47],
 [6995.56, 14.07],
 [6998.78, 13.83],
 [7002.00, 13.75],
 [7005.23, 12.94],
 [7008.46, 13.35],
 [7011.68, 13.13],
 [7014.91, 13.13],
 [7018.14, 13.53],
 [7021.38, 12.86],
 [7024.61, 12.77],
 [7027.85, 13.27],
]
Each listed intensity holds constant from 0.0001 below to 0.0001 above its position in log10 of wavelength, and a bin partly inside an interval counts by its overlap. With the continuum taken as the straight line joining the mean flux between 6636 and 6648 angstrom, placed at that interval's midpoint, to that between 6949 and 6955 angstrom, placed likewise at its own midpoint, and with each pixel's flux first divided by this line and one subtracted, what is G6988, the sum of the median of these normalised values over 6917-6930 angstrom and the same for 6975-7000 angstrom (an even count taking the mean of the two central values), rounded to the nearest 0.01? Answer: 0.15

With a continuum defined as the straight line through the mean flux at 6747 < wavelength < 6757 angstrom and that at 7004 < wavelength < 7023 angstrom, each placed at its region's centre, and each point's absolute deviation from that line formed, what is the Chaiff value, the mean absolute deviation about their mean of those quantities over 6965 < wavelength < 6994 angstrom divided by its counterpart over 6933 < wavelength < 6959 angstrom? 1.65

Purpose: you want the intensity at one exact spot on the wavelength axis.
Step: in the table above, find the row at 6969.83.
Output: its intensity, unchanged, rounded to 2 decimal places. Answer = 12.71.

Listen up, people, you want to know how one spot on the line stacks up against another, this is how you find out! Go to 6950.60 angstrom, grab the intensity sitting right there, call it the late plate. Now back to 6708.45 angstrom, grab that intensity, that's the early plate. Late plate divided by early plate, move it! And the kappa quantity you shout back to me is 0.93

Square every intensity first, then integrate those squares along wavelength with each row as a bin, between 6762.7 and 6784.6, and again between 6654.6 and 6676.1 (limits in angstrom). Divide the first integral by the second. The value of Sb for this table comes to 0.97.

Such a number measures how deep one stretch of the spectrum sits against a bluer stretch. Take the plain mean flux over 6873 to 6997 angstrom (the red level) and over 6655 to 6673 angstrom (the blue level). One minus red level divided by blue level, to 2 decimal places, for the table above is 0.03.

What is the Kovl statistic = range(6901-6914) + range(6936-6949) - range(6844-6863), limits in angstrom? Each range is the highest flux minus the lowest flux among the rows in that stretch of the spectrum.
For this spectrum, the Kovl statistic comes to 1.5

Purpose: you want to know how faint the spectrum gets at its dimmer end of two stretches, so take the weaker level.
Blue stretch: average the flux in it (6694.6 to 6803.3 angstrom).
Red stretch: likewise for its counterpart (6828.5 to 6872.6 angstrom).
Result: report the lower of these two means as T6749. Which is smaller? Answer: 13.7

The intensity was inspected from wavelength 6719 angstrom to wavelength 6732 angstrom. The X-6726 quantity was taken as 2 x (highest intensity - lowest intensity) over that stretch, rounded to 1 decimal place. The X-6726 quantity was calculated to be 1.1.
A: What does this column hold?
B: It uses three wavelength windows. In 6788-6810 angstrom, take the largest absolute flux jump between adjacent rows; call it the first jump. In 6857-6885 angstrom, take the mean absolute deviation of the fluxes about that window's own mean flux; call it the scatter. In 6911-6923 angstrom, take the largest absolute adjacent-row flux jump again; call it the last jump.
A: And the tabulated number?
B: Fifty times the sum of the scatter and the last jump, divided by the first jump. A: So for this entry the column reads 57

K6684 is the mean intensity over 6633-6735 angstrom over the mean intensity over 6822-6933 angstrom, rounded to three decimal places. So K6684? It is 1.021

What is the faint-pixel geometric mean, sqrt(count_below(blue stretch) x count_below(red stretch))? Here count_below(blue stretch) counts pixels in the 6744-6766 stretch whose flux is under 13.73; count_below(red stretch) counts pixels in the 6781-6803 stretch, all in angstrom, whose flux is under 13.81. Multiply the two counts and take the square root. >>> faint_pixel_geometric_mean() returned 3.2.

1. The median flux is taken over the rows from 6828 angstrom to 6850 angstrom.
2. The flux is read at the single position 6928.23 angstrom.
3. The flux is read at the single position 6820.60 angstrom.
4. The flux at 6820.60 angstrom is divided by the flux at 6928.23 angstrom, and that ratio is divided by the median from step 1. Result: 0.0729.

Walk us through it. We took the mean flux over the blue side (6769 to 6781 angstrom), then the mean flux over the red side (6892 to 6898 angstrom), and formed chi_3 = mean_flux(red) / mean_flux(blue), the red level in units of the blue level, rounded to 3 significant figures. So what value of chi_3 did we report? 1.01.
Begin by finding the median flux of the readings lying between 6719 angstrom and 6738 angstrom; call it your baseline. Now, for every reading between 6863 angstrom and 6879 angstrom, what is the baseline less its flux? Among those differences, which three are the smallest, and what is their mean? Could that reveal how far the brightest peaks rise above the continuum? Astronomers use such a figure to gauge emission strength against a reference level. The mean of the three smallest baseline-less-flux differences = -0.39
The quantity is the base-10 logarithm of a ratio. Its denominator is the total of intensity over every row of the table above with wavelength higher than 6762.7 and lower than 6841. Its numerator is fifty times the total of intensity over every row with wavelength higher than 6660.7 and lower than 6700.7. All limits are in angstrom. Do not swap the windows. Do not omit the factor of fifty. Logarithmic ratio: 1.4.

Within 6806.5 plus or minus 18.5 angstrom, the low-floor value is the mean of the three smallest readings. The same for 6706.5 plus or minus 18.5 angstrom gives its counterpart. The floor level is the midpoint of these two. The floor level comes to 13.16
